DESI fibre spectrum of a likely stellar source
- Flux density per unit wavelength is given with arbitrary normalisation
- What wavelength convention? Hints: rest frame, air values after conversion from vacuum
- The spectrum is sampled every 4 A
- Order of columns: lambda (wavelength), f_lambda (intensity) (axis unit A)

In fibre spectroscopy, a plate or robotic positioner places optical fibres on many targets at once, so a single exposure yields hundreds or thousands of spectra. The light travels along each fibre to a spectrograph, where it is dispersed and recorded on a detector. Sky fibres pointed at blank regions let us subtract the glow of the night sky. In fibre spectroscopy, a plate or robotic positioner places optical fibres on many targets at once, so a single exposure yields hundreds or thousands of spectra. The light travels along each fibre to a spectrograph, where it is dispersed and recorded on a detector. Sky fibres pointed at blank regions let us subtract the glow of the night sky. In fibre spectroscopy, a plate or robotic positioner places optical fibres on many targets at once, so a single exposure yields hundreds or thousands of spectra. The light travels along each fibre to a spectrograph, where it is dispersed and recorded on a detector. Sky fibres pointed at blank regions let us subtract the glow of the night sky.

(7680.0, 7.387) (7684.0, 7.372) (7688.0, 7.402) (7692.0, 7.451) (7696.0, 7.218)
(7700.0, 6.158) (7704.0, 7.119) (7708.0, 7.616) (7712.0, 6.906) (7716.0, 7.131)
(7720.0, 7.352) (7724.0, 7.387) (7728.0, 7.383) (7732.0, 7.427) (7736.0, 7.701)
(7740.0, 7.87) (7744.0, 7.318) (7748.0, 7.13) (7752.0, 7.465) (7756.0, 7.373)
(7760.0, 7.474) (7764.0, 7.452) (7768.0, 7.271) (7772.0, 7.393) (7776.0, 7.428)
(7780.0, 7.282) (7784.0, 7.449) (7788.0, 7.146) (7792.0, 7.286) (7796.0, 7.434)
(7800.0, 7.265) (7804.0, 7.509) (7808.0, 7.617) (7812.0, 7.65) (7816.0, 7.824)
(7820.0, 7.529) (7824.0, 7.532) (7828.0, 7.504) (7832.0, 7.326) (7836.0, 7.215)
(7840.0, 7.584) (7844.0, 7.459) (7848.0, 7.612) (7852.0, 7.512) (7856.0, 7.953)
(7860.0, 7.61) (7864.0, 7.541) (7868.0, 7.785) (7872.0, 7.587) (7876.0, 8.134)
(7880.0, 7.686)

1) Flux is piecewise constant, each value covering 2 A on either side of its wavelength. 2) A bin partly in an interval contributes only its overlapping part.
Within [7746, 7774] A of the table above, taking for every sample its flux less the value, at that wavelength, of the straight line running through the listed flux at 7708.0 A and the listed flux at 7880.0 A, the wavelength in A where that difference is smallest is 7748.0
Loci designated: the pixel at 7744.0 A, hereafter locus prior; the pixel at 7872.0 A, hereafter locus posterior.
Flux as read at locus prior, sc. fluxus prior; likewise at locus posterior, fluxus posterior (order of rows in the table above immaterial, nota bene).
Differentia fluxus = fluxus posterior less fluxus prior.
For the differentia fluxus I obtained 0.27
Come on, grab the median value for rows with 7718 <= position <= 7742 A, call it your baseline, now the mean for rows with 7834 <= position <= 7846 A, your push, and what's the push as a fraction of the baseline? 1.00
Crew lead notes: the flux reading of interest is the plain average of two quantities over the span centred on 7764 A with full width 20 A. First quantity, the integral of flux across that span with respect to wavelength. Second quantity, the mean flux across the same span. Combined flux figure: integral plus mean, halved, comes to 78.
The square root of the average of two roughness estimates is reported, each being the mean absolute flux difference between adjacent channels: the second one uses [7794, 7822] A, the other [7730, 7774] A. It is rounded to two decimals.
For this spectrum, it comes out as 0.43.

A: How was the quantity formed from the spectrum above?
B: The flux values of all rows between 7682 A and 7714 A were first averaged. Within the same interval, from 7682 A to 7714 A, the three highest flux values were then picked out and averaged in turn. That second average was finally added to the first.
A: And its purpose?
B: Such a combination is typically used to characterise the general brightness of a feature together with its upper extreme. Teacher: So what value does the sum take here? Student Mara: 14.64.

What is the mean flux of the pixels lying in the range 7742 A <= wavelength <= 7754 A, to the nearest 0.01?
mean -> 7.30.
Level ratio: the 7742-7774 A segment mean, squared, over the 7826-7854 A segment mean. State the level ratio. 7.26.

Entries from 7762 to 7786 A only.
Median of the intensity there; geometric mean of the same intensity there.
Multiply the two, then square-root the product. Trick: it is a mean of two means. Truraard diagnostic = 7.39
